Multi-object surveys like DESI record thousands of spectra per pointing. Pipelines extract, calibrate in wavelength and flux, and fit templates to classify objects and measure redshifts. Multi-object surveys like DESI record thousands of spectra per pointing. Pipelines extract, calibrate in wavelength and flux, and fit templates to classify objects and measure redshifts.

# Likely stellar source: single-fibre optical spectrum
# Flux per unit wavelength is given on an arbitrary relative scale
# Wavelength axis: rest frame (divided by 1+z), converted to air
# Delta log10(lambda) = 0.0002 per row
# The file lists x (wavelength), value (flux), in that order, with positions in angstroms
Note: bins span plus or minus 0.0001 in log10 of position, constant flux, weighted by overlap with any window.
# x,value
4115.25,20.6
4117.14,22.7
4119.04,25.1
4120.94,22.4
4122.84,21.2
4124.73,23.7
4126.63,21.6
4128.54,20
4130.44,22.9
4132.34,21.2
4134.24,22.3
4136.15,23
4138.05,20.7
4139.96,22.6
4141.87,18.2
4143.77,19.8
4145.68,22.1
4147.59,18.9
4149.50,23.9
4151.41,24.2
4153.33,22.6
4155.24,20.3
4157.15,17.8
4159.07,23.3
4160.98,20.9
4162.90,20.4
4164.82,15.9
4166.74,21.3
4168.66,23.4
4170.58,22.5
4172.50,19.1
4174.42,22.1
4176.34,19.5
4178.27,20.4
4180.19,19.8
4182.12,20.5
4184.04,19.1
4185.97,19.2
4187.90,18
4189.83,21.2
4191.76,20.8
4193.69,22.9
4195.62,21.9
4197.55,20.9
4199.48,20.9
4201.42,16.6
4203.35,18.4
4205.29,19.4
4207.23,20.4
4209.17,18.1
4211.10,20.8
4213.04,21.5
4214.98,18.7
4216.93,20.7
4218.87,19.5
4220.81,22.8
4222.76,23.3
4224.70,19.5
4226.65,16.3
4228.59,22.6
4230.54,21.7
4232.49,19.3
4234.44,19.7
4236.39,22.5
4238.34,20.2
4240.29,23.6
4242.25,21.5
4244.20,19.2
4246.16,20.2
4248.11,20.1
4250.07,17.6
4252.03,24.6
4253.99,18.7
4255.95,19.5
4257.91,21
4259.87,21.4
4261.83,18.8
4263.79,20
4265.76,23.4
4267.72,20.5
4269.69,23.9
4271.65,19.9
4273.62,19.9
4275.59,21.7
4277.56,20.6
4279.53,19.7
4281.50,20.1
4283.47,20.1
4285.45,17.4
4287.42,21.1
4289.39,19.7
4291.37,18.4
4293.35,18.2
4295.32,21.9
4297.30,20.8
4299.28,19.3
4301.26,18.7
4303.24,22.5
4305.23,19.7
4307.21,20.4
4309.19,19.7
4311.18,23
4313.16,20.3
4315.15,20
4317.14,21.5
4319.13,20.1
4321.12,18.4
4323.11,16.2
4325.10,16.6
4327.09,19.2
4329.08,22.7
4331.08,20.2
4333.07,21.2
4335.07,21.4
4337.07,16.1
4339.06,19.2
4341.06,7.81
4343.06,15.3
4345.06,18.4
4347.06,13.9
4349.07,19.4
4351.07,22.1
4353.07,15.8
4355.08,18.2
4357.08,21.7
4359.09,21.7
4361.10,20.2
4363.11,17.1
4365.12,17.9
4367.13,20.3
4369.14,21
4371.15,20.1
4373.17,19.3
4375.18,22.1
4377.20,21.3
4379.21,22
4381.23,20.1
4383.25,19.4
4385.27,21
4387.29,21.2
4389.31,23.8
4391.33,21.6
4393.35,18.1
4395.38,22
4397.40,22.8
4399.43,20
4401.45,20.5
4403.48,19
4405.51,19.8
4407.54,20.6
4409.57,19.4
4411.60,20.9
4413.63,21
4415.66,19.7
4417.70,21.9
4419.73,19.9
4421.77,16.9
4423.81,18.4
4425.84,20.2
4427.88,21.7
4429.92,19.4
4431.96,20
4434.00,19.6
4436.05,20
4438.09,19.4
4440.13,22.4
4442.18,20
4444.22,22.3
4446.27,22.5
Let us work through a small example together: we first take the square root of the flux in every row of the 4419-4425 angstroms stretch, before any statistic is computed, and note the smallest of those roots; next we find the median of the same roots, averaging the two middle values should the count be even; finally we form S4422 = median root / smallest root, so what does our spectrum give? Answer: 1.04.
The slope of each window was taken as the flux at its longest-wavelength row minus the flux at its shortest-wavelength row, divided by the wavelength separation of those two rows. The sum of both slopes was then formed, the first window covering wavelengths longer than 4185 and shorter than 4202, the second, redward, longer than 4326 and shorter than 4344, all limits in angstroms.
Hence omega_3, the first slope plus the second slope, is -0.41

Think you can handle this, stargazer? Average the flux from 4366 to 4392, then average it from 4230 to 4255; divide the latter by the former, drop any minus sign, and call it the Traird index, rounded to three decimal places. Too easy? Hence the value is 0.984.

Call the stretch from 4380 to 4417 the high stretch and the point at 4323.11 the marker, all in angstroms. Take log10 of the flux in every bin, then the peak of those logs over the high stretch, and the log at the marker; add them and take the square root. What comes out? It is 1.61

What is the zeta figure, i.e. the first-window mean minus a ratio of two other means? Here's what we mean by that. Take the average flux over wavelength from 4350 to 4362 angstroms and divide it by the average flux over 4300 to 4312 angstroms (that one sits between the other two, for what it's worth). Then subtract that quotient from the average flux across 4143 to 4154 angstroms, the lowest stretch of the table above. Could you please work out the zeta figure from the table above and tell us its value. 21.0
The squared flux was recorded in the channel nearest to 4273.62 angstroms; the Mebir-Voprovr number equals 396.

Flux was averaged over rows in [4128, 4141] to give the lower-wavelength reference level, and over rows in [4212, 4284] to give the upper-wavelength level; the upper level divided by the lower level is 0.95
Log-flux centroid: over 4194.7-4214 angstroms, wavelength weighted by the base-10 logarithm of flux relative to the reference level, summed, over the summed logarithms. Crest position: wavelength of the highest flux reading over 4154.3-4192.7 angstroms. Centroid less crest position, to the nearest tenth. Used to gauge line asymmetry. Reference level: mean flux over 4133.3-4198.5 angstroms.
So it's 36.1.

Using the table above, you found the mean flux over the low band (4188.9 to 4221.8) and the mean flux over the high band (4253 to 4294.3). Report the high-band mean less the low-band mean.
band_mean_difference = -0.13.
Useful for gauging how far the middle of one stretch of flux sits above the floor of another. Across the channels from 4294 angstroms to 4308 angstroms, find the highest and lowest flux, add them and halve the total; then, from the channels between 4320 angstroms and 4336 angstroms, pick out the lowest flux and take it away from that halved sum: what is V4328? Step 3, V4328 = 4.4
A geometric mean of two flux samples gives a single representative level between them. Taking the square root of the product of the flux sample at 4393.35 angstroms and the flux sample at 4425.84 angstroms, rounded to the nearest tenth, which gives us 19.1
